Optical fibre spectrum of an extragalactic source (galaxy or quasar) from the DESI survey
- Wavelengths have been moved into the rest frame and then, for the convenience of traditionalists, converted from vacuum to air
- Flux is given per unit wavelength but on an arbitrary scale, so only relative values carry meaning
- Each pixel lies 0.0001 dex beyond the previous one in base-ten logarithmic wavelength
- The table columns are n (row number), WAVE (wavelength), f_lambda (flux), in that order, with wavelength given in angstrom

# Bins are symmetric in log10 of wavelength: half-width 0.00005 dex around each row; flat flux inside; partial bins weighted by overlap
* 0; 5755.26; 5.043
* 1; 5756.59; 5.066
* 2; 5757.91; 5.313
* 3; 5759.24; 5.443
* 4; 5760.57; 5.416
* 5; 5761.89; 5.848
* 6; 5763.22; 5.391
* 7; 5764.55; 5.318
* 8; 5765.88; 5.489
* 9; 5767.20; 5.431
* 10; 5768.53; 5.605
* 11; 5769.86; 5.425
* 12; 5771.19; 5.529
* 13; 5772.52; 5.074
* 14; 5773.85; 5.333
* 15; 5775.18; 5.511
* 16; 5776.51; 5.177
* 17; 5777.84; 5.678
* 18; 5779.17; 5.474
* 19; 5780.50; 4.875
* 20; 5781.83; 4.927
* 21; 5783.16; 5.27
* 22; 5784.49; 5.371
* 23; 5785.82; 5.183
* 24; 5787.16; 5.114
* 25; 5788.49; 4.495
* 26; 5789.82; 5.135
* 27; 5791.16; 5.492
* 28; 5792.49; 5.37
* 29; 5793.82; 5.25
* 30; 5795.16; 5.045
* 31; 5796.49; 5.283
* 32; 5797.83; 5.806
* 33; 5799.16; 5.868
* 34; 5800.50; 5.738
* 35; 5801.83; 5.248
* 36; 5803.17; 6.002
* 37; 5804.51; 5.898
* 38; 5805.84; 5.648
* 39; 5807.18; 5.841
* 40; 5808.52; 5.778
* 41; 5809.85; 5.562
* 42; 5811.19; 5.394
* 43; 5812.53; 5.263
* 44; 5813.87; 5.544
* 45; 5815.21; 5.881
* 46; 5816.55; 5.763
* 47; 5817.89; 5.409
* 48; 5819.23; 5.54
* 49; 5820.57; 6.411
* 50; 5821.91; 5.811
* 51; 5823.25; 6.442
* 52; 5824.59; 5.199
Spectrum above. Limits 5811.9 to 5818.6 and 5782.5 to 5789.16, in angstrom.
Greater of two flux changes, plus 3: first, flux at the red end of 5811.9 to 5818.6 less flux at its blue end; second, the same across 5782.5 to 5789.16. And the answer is 3.15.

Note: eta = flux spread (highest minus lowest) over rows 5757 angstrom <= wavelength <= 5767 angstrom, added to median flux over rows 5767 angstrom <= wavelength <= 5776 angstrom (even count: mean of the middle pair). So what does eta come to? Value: 6.0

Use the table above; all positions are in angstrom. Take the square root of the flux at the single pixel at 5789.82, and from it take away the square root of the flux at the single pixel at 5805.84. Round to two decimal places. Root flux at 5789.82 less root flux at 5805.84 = -0.11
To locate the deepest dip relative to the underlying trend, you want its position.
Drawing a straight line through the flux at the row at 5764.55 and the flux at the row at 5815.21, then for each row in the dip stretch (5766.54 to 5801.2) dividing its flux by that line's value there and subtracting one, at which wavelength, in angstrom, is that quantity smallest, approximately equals 5788.49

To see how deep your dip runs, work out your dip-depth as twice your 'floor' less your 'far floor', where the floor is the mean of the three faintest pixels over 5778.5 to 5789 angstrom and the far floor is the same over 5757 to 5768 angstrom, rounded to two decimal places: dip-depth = 4.19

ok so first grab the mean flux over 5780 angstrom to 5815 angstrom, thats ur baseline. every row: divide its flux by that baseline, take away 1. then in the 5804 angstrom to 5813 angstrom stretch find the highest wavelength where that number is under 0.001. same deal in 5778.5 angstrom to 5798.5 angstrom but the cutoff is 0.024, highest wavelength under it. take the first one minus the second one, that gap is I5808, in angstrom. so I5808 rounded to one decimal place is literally 16.0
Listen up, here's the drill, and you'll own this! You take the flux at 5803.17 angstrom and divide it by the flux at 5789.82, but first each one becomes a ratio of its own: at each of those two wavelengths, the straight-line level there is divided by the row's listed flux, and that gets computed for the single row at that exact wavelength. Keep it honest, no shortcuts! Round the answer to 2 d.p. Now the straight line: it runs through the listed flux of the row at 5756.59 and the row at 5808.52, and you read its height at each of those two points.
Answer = 0.88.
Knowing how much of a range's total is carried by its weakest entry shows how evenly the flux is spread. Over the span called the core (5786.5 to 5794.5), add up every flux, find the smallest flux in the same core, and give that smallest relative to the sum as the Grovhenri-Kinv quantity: 0.15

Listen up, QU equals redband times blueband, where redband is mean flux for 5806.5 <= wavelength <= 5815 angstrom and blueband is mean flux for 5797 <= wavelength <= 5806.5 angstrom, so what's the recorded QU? 32.0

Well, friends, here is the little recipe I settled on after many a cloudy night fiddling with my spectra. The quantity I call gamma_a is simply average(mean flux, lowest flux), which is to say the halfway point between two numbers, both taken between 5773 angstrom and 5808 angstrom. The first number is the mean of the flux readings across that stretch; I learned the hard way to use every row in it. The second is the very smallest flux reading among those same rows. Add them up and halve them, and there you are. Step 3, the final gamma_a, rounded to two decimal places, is 4.94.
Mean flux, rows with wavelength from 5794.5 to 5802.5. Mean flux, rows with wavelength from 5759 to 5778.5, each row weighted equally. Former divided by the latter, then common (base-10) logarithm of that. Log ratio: 0.00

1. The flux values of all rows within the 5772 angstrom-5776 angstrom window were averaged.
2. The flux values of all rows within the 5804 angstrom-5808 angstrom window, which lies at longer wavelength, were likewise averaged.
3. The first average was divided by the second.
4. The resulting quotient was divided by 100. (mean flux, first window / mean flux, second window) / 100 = 0.0092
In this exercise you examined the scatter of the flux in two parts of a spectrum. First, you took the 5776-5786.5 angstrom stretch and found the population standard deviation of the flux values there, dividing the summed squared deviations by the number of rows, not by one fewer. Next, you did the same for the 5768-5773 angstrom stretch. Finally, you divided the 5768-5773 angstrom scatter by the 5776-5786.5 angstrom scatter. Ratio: 0.81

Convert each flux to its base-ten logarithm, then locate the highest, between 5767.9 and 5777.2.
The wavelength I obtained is 5768.53 angstrom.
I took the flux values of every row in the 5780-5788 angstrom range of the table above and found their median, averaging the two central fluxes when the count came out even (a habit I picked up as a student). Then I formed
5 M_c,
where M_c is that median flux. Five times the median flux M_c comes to 25.7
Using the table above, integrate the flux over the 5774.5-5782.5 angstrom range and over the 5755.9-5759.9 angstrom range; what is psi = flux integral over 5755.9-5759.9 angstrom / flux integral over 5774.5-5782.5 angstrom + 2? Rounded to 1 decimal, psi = 2.5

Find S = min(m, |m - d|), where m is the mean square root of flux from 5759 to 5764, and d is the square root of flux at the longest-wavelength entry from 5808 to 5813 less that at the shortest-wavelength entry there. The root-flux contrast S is 2.35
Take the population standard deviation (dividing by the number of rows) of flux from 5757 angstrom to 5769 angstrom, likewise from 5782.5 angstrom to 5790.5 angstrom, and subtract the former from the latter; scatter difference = 0.13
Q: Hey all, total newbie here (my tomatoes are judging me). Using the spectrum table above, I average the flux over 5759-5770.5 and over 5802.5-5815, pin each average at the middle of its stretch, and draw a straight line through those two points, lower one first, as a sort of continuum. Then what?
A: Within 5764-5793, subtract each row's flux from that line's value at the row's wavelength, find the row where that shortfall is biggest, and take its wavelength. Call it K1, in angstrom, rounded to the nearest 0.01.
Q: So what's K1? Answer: 5788.49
